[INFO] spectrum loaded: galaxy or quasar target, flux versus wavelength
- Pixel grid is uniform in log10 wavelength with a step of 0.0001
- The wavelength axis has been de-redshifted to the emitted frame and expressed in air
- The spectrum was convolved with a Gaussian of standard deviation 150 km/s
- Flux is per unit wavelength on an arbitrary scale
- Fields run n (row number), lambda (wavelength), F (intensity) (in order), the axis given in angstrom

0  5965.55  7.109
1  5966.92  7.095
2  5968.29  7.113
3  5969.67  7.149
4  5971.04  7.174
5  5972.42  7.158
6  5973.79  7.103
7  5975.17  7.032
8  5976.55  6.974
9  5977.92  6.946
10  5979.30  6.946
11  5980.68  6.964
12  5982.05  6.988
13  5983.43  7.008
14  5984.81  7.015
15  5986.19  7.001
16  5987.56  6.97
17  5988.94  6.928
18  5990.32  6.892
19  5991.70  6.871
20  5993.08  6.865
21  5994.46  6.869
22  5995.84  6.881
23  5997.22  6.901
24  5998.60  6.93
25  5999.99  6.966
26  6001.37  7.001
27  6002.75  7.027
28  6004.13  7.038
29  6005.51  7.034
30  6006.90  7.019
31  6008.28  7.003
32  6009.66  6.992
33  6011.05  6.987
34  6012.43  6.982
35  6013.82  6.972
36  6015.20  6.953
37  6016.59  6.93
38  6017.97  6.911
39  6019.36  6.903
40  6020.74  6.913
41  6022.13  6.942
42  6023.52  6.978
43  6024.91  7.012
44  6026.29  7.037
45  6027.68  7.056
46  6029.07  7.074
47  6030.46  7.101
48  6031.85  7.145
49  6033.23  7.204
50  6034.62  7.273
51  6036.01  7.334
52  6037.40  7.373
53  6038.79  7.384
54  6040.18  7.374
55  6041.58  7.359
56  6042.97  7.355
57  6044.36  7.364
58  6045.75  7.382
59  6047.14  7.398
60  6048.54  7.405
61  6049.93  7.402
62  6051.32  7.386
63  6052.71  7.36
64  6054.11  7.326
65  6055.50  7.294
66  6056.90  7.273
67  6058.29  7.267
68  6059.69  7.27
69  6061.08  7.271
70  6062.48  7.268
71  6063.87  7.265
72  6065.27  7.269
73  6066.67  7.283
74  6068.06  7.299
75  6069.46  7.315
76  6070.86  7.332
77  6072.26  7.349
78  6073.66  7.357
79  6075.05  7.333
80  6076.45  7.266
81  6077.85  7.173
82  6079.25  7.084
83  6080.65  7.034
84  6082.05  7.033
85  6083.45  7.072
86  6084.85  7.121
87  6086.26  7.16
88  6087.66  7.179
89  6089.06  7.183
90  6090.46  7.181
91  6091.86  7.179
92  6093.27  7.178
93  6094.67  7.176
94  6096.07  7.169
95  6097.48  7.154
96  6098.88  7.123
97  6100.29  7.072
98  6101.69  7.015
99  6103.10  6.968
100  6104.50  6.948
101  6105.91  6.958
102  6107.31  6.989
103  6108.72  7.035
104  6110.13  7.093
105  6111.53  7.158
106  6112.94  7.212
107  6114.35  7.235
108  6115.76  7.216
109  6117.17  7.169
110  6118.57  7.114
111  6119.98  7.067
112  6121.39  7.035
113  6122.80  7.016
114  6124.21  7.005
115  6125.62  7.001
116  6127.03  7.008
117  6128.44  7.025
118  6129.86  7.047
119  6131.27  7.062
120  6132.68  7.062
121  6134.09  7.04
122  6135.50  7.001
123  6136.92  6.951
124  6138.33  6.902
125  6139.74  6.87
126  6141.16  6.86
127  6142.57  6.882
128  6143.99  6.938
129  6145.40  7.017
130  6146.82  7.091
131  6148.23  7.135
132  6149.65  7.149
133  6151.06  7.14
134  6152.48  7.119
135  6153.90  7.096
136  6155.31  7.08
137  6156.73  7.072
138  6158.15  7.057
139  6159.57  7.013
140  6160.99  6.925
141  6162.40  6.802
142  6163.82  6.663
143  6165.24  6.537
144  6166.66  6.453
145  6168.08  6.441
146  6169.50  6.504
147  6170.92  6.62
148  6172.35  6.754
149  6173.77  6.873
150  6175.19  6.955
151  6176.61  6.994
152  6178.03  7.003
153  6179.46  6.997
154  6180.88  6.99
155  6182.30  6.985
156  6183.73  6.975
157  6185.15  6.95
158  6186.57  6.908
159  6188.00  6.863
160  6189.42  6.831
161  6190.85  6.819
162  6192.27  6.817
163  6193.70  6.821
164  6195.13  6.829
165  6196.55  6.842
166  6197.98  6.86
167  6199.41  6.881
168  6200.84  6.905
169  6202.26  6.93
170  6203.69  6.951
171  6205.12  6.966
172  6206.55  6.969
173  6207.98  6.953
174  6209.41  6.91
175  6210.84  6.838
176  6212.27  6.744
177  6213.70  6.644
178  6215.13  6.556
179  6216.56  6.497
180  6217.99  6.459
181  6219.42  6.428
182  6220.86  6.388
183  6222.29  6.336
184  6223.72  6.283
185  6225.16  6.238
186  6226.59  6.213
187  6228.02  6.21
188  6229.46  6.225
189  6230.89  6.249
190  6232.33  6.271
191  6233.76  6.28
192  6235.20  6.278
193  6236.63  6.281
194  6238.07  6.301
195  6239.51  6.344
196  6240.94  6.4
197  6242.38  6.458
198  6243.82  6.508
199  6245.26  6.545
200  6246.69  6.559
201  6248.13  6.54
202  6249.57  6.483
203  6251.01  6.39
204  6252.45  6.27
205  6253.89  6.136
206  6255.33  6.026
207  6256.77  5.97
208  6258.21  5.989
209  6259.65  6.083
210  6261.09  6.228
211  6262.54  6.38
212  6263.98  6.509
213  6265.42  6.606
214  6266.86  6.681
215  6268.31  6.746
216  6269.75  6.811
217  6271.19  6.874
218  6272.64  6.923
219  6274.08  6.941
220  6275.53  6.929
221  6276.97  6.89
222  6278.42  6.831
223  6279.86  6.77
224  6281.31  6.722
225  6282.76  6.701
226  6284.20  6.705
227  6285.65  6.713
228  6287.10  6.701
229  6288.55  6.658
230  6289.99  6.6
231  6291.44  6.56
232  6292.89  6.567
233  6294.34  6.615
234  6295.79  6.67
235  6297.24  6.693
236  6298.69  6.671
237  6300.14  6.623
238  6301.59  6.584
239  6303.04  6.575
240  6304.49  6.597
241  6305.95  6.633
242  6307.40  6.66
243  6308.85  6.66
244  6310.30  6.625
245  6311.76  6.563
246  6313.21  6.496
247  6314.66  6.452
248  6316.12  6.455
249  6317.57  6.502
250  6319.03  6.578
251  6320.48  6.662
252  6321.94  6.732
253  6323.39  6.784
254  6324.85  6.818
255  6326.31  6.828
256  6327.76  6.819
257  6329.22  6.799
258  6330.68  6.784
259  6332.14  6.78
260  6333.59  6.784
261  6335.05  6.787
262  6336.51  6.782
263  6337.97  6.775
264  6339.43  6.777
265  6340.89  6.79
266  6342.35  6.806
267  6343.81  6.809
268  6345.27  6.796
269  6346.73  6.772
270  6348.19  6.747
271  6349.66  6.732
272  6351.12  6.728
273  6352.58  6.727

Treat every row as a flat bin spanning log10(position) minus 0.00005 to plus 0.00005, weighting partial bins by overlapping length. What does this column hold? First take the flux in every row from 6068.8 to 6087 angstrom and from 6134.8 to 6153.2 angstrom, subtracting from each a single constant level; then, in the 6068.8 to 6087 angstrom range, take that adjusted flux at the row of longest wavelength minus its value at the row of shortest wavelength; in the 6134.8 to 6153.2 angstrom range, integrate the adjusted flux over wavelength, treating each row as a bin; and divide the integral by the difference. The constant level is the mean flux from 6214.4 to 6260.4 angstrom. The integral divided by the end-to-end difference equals -81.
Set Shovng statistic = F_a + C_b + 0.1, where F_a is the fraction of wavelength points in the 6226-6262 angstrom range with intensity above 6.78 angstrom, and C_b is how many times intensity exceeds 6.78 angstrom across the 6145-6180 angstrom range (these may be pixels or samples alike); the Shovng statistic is 18.1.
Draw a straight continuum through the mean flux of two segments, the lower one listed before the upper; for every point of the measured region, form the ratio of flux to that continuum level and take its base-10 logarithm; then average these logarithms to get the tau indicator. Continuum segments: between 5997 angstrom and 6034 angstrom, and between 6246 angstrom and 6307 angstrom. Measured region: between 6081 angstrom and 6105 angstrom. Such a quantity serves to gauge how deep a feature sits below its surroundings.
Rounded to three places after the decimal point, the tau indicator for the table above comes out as 0.015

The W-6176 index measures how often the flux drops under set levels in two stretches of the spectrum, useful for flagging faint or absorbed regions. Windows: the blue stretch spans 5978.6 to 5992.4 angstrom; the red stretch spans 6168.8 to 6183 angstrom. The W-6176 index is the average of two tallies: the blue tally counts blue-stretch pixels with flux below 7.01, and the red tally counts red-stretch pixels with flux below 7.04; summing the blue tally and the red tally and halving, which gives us 9.5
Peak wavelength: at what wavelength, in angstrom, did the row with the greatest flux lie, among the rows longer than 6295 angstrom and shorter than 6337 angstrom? 6326.31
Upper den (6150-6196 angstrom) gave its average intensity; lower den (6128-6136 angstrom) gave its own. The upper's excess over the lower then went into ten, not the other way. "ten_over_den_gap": -60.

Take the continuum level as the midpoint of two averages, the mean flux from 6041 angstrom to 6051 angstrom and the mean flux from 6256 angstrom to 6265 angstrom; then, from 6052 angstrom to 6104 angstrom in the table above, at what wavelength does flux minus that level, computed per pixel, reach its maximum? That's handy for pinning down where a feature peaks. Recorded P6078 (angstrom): 6052.71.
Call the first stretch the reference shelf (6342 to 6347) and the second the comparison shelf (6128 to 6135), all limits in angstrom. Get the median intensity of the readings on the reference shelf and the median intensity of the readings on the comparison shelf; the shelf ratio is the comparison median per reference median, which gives 1.04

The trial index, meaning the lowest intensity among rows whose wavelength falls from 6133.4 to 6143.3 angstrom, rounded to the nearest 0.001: 6.860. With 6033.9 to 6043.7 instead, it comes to 7.273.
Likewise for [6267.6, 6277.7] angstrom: 6.746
